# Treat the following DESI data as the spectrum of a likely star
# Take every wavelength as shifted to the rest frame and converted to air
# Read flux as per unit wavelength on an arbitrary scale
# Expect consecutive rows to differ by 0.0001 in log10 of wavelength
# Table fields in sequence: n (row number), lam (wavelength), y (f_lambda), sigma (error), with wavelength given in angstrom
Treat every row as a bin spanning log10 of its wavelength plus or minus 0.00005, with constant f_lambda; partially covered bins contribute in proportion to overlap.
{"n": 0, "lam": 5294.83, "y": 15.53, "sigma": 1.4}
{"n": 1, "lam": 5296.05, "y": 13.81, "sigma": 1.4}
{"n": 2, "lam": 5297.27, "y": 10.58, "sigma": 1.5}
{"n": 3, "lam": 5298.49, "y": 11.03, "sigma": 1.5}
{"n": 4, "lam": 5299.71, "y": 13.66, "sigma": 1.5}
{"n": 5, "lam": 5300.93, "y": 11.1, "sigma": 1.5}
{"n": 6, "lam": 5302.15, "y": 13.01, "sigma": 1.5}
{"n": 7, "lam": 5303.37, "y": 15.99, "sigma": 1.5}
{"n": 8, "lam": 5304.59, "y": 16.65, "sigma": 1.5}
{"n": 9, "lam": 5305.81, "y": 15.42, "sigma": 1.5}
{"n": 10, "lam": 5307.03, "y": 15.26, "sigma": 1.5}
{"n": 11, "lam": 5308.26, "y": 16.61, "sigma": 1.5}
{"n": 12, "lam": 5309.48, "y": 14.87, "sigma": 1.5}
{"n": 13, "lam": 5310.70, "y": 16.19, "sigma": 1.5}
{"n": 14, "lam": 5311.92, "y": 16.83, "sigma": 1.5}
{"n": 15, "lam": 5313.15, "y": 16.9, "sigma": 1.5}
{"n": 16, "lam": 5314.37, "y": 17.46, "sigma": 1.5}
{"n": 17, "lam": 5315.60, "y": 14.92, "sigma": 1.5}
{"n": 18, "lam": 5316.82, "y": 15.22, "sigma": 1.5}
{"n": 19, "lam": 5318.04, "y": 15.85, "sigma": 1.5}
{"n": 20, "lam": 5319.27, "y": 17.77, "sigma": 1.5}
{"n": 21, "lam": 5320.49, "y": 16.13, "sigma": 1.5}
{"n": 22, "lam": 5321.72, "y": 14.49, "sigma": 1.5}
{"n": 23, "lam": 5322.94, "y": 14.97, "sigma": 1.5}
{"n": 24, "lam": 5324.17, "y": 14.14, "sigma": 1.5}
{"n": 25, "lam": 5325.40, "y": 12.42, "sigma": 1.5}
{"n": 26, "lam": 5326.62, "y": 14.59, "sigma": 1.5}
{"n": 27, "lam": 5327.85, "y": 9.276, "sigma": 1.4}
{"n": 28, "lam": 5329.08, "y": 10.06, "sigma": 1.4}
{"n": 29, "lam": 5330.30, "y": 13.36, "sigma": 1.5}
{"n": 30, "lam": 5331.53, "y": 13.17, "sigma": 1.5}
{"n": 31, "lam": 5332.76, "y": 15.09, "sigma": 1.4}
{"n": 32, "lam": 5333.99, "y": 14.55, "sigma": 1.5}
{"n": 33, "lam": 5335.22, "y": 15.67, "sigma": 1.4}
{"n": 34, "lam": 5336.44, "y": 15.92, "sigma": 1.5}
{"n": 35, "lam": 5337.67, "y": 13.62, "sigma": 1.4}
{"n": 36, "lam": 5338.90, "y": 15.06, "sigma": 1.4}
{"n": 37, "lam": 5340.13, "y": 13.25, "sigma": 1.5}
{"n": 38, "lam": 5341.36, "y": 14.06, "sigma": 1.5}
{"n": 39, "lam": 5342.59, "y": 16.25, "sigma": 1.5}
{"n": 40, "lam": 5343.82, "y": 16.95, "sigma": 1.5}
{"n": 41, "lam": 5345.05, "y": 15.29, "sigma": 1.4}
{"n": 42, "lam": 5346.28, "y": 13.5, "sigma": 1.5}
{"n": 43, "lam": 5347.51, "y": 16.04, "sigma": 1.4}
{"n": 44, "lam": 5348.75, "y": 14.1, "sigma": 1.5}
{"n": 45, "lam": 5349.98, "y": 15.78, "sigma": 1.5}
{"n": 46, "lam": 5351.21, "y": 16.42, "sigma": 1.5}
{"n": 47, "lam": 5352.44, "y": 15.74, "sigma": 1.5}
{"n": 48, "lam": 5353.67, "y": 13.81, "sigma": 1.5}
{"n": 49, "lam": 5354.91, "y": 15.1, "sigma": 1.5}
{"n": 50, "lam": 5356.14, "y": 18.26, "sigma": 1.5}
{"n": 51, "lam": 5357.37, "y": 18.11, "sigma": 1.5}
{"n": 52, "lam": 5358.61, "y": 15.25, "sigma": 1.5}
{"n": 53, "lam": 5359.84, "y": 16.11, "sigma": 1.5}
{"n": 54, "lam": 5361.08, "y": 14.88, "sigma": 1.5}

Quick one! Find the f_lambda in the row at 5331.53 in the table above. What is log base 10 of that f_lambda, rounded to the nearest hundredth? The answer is 1.12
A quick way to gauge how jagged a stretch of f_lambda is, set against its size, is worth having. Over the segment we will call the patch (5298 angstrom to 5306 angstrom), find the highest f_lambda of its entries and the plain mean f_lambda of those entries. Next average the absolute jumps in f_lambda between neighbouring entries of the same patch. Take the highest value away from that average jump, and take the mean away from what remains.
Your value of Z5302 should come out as -28.5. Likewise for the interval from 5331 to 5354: -30.5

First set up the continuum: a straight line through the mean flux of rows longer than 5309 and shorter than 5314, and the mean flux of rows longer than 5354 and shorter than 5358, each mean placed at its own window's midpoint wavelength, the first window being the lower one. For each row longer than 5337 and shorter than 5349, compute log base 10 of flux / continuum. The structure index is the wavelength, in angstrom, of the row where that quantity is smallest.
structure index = 5340.13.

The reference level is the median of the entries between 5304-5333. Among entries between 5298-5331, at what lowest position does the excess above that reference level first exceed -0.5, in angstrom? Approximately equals 5303.37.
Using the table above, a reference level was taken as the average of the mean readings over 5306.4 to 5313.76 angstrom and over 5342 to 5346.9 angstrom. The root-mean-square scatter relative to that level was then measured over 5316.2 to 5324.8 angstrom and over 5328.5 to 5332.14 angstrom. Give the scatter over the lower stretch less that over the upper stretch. -2.7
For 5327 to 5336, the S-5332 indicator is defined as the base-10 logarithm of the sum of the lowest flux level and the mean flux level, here 1.35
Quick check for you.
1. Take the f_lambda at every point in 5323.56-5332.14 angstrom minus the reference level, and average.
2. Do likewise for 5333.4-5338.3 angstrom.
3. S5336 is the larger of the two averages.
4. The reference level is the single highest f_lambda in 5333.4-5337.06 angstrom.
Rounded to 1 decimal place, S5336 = -1.0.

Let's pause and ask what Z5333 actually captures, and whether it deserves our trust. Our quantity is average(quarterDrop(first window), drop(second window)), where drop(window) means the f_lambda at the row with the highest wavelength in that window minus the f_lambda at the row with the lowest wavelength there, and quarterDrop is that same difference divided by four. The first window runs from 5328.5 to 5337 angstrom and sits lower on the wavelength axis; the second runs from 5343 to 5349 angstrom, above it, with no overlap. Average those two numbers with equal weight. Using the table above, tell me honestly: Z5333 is -0.7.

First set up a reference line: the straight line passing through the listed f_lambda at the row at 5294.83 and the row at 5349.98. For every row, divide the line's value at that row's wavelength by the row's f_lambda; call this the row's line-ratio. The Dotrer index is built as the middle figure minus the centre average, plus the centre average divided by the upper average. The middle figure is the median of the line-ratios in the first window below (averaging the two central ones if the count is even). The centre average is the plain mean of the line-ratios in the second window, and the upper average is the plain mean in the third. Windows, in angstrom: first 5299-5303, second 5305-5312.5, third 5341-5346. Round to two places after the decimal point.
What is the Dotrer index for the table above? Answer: 1.18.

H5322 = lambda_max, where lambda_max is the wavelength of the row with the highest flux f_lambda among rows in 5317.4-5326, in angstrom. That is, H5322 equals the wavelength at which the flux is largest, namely 5319.27 angstrom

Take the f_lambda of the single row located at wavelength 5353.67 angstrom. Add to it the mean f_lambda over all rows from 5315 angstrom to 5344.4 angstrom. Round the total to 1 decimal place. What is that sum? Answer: 28.3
